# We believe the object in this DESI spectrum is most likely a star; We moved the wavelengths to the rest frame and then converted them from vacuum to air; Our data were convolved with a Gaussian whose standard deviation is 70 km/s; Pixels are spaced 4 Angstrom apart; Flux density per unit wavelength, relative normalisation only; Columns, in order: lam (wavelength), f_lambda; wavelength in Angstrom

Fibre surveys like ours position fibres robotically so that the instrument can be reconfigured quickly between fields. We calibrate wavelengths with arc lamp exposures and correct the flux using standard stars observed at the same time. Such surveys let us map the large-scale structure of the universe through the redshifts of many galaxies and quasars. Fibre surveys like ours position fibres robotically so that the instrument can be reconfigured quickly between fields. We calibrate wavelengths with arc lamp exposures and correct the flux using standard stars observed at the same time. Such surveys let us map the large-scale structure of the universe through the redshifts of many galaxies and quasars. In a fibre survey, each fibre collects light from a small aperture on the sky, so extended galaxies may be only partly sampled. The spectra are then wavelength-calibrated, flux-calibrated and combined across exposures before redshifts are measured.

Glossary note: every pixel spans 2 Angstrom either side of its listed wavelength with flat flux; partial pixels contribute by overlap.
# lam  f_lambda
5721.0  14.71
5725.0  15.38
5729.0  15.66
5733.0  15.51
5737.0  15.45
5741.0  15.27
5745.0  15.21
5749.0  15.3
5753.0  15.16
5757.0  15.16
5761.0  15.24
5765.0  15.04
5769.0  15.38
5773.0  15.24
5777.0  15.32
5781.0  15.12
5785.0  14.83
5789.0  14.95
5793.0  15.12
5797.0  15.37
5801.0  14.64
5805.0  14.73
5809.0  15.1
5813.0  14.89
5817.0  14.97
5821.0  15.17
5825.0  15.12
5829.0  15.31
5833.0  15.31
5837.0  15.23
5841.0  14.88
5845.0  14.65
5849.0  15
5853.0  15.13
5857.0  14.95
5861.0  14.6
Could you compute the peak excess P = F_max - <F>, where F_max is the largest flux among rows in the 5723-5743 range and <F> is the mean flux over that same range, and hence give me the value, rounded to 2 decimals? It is 0.21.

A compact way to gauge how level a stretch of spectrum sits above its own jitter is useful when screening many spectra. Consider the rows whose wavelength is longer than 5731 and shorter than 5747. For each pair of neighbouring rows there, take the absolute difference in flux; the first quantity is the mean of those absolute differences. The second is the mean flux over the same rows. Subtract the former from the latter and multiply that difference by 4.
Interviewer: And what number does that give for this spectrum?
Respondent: 61.04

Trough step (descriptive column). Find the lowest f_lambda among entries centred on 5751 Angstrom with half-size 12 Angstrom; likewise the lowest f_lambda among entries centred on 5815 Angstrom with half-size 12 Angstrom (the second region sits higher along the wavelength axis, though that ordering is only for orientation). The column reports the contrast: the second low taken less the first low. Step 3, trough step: -0.43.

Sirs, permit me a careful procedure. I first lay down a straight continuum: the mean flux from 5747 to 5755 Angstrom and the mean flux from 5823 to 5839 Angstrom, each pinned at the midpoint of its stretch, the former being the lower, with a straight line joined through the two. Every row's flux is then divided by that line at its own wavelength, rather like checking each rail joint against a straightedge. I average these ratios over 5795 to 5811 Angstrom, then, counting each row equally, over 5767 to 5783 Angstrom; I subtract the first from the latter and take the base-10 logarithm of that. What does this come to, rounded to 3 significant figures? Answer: -1.69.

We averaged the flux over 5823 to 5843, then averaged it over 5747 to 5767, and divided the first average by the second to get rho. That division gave 1.00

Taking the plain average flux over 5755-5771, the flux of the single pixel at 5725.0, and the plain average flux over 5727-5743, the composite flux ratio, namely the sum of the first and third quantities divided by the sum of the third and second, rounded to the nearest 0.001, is 0.994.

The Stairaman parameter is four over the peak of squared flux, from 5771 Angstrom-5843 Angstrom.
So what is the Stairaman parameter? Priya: 0.0169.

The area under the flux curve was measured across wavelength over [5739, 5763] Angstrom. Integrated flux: 365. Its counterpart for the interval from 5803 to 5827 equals 360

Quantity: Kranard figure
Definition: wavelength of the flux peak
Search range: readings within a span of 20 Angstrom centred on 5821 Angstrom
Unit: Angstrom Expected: 5829.0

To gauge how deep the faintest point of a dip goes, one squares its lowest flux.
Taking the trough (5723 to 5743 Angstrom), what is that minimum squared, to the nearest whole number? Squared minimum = 233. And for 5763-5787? 220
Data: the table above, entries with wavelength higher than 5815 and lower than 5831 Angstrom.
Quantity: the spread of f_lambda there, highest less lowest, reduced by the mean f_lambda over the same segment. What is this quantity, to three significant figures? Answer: -14.8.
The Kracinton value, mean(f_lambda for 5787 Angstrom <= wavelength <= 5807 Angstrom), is 15.0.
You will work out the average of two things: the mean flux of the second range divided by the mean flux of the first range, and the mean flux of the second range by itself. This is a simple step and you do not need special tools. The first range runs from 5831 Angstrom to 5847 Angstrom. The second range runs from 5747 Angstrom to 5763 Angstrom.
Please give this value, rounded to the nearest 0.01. 8.11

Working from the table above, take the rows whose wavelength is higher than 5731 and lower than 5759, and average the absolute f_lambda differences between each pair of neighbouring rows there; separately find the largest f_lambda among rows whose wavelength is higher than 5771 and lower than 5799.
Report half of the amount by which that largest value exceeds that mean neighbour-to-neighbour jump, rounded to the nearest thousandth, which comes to 7.641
